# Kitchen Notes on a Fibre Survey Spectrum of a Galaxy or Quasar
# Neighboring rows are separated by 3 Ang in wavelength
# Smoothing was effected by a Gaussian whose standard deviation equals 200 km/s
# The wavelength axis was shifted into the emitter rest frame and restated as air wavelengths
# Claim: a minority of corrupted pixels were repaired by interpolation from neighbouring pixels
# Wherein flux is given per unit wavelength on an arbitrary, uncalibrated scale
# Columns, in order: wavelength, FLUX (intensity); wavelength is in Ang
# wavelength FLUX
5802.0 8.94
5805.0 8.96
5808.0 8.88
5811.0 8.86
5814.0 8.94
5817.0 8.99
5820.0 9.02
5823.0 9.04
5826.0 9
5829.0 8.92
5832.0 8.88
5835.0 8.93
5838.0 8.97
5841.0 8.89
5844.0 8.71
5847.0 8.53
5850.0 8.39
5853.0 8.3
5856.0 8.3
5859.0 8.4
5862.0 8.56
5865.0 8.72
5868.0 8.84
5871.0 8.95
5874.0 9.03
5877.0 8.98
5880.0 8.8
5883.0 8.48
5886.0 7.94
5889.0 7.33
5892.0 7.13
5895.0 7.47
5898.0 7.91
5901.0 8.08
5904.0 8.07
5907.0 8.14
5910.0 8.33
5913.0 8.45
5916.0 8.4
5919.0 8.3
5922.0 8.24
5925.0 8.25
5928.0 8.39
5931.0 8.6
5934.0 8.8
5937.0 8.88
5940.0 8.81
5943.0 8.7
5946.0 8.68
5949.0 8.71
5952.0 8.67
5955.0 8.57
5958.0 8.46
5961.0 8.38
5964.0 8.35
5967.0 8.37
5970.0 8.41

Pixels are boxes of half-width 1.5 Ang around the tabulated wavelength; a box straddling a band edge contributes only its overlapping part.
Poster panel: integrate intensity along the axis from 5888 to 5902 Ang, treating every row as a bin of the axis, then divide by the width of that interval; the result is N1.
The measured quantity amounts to 7.58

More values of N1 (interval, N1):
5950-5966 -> 8.49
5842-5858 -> 8.46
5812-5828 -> 8.99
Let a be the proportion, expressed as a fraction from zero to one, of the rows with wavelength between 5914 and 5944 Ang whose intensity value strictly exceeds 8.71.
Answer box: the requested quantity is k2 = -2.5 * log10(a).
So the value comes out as 1.3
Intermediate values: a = 0.30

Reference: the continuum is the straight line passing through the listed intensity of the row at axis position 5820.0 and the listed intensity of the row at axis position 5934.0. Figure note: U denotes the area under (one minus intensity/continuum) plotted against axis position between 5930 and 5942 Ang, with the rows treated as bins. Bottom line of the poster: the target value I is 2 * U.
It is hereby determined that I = 0.1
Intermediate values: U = 0.03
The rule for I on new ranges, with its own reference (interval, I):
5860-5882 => 0.5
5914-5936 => 1.9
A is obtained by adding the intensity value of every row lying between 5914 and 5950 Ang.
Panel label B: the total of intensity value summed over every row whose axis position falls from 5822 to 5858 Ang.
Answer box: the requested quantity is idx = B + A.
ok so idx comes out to 208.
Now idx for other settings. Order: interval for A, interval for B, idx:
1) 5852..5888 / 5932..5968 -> 207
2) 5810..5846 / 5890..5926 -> 204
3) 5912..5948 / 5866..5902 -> 201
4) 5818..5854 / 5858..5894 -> 207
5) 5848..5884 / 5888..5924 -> 200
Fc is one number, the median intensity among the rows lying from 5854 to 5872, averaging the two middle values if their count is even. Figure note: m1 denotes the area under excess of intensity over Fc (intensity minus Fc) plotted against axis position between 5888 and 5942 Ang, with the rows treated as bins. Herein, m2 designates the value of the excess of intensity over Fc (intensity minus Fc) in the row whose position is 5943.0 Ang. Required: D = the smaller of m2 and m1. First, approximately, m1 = -23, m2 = 0.06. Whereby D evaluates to -23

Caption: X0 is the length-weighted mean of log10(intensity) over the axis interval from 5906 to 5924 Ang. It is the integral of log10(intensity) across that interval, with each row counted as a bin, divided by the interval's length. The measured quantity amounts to 0.92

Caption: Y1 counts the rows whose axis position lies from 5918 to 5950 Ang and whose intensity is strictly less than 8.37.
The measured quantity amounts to 3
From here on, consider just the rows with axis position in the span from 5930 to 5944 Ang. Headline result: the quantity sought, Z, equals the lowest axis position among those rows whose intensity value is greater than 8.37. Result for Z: 5931.0 Ang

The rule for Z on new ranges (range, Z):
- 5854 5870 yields 5859.0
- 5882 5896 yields 5883.0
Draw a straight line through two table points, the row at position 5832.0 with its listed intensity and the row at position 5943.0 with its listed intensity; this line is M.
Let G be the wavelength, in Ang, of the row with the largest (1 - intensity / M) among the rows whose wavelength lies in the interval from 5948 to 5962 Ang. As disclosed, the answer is 5961.0 Ang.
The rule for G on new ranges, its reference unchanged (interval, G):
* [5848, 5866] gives 5853.0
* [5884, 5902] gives 5892.0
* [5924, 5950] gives 5925.0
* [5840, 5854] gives 5853.0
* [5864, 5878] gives 5865.0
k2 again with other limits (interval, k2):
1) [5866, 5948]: 1.3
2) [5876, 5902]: 1.6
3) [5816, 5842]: 0.0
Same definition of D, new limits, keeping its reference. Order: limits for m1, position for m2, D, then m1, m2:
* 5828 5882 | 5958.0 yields 0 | 5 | -0.18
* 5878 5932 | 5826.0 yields -27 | -27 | 0.36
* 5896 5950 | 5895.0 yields -12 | -12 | -1.17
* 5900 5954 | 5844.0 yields -9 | -9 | 0.07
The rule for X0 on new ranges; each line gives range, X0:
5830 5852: 0.94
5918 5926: 0.92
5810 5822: 0.95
